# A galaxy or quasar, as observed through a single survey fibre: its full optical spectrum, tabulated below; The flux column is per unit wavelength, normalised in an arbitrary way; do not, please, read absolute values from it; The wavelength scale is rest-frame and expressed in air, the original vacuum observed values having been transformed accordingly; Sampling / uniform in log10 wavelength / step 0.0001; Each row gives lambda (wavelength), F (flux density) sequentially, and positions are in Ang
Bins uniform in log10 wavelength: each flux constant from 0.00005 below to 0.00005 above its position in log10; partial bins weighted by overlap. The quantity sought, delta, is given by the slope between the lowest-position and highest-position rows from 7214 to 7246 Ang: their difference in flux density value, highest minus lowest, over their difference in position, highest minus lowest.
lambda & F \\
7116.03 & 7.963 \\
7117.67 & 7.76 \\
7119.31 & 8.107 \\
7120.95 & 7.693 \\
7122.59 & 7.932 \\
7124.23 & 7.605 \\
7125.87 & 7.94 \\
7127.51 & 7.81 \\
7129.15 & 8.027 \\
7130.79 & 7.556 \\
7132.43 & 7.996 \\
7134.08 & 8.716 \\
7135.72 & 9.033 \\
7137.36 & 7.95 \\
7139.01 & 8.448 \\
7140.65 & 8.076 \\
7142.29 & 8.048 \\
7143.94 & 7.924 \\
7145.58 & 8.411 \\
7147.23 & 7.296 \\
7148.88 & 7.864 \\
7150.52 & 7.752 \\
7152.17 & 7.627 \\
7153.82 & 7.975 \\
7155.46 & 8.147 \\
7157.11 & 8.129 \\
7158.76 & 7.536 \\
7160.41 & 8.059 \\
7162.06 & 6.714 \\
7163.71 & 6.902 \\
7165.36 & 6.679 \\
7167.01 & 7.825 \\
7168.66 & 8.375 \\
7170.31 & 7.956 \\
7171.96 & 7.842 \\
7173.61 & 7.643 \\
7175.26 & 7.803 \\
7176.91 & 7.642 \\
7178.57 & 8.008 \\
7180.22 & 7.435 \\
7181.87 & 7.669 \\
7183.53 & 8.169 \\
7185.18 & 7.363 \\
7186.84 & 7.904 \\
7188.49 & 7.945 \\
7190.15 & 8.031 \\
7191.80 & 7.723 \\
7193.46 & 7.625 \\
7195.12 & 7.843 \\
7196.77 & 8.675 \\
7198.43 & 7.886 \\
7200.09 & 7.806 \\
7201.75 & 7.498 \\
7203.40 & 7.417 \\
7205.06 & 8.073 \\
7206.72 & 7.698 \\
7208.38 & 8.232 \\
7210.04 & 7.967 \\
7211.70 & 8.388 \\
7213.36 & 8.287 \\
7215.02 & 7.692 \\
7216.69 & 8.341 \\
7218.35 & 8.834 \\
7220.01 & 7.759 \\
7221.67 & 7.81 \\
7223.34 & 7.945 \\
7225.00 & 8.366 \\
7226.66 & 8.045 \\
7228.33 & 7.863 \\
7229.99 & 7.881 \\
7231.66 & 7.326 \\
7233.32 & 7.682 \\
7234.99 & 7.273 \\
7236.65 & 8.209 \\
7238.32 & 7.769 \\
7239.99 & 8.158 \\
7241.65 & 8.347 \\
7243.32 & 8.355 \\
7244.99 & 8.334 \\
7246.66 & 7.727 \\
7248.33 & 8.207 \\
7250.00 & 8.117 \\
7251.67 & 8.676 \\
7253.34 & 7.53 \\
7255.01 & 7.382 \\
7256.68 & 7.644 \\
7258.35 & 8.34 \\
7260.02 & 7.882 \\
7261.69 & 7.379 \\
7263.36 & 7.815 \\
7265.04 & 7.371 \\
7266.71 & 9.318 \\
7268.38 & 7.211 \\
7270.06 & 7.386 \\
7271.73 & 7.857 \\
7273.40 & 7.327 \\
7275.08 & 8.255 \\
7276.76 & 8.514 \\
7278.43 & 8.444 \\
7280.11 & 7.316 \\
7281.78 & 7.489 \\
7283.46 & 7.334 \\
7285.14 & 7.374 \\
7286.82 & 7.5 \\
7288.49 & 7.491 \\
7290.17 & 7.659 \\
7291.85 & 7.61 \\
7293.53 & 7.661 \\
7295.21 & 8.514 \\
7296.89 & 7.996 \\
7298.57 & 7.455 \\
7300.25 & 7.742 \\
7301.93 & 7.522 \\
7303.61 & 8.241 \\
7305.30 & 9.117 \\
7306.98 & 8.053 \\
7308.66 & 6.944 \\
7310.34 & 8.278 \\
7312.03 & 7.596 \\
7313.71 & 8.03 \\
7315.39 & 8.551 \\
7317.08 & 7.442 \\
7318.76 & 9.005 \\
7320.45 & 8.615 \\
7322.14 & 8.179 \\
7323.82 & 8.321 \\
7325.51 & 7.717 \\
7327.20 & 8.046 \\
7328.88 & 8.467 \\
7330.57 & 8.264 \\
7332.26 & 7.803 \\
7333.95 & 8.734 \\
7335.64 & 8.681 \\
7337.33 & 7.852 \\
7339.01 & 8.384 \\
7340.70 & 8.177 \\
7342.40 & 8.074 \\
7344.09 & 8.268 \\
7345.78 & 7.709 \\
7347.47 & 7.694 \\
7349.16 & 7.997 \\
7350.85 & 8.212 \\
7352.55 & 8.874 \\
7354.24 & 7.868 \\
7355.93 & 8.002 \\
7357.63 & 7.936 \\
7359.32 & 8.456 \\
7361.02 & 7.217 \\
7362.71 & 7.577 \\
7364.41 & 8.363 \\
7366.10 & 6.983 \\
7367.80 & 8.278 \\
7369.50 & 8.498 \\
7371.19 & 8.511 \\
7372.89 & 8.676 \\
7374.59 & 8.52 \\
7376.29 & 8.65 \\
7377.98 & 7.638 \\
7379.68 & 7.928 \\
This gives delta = 0.02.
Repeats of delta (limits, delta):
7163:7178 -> 0.06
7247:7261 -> -0.03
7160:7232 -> -0.01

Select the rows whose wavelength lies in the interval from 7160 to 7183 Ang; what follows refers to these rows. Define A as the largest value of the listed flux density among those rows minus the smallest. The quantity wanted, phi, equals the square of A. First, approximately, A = 1.7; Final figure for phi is 2.9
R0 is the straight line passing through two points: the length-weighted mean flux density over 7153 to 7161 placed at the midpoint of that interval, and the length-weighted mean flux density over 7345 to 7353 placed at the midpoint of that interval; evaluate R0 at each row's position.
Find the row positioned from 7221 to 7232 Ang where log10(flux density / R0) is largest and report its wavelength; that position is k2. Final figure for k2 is 7225.00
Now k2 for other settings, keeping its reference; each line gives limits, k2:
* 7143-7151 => 7145.58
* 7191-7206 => 7196.77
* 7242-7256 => 7251.67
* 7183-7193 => 7183.53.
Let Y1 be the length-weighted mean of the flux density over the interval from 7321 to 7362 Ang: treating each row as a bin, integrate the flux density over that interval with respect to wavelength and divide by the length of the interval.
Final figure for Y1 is 8.12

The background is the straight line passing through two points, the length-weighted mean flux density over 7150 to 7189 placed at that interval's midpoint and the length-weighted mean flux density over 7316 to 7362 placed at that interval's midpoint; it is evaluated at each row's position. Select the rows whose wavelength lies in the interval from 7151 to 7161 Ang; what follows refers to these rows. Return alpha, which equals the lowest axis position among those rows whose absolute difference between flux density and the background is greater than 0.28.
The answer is 7153.82 Ang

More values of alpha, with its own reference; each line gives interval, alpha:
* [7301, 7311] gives 7301.93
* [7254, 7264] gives 7255.01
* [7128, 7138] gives 7129.15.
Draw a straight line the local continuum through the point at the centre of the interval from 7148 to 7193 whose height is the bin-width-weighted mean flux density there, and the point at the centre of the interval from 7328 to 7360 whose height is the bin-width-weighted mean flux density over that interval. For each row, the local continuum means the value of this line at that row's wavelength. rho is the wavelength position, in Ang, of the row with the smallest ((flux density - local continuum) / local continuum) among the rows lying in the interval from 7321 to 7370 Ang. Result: 7366.10 Ang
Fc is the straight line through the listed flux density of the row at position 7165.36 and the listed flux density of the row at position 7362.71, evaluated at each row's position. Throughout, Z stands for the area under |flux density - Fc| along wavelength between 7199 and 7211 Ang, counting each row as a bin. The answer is 11.5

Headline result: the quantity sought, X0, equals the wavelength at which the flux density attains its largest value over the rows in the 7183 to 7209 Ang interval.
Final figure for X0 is 7196.77 Ang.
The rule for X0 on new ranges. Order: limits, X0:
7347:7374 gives 7352.55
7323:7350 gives 7333.95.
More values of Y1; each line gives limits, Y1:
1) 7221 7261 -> 7.95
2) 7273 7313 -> 7.81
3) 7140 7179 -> 7.76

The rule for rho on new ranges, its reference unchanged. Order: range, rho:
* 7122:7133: 7130.79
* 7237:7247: 7246.66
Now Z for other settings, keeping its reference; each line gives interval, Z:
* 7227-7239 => 8.9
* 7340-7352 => 6.4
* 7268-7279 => 7.7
